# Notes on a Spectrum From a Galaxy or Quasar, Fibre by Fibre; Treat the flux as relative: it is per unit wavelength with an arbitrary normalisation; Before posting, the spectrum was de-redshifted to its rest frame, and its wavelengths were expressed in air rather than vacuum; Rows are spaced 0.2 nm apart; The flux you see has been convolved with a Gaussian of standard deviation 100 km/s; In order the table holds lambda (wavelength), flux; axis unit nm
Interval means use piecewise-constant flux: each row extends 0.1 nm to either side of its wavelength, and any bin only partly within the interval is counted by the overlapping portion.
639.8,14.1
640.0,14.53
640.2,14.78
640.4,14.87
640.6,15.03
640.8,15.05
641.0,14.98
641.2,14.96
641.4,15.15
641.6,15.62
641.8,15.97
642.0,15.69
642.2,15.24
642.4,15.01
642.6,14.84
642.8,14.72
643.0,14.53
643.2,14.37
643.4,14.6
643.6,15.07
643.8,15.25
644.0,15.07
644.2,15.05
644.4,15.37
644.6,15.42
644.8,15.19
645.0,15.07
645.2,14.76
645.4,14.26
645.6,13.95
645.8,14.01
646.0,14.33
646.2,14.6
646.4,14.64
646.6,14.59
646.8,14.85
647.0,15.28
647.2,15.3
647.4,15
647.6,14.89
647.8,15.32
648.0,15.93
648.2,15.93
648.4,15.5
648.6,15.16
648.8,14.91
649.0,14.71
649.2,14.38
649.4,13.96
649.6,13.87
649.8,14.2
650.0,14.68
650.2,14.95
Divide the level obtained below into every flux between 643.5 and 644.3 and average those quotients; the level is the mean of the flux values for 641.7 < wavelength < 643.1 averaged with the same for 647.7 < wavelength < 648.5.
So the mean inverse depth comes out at 1.020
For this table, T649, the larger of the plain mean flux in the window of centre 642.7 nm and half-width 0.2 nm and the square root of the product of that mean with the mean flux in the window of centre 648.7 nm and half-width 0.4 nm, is 14.9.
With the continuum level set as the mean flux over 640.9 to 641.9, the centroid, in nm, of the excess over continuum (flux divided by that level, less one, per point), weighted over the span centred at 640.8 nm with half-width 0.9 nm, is 640.43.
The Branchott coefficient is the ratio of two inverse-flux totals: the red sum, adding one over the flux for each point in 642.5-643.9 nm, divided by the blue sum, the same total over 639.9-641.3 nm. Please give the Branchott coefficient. 1.01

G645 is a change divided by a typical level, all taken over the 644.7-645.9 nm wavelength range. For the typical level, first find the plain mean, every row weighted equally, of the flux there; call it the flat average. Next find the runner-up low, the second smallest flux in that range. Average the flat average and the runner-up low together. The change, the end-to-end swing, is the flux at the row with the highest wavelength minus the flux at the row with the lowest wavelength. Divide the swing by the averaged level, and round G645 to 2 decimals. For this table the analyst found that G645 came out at -0.08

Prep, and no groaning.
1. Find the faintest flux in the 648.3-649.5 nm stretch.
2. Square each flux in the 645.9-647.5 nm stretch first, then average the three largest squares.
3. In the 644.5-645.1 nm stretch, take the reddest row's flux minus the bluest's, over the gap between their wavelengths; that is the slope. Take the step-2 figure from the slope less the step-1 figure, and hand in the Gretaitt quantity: -246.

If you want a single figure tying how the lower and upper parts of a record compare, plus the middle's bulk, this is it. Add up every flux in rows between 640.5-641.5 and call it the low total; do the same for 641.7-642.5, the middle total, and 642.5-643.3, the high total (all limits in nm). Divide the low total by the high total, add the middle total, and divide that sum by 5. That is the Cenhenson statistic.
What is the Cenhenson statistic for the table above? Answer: 13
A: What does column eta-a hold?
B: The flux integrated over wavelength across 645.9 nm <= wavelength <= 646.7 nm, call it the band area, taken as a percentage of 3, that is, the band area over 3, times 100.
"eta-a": 388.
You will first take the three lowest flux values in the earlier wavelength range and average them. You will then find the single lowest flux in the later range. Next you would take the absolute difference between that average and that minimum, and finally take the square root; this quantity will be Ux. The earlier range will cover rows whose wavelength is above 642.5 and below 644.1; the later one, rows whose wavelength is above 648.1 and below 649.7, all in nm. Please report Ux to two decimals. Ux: 0.79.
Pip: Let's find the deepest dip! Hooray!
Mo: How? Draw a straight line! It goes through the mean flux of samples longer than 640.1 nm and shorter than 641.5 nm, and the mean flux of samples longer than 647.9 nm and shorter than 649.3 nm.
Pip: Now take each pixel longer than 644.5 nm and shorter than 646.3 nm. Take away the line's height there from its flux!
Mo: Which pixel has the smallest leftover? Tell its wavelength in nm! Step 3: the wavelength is 645.6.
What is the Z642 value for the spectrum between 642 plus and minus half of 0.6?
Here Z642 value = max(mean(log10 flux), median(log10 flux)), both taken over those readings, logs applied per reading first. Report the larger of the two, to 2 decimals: 1.20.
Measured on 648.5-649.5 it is 1.17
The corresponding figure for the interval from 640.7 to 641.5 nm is 1.18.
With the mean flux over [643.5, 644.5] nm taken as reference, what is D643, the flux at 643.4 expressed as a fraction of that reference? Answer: 0.96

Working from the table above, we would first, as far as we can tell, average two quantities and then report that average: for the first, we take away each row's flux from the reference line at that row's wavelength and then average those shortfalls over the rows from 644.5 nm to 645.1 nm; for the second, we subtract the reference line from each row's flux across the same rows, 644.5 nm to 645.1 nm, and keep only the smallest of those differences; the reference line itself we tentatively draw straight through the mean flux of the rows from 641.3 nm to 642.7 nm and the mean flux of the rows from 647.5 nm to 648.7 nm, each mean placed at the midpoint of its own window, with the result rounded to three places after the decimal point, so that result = -0.080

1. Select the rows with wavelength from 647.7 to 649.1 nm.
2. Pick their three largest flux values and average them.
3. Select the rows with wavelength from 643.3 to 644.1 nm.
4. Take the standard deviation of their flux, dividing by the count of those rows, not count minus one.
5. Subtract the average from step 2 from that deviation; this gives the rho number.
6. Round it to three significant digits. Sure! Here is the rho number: -15.5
